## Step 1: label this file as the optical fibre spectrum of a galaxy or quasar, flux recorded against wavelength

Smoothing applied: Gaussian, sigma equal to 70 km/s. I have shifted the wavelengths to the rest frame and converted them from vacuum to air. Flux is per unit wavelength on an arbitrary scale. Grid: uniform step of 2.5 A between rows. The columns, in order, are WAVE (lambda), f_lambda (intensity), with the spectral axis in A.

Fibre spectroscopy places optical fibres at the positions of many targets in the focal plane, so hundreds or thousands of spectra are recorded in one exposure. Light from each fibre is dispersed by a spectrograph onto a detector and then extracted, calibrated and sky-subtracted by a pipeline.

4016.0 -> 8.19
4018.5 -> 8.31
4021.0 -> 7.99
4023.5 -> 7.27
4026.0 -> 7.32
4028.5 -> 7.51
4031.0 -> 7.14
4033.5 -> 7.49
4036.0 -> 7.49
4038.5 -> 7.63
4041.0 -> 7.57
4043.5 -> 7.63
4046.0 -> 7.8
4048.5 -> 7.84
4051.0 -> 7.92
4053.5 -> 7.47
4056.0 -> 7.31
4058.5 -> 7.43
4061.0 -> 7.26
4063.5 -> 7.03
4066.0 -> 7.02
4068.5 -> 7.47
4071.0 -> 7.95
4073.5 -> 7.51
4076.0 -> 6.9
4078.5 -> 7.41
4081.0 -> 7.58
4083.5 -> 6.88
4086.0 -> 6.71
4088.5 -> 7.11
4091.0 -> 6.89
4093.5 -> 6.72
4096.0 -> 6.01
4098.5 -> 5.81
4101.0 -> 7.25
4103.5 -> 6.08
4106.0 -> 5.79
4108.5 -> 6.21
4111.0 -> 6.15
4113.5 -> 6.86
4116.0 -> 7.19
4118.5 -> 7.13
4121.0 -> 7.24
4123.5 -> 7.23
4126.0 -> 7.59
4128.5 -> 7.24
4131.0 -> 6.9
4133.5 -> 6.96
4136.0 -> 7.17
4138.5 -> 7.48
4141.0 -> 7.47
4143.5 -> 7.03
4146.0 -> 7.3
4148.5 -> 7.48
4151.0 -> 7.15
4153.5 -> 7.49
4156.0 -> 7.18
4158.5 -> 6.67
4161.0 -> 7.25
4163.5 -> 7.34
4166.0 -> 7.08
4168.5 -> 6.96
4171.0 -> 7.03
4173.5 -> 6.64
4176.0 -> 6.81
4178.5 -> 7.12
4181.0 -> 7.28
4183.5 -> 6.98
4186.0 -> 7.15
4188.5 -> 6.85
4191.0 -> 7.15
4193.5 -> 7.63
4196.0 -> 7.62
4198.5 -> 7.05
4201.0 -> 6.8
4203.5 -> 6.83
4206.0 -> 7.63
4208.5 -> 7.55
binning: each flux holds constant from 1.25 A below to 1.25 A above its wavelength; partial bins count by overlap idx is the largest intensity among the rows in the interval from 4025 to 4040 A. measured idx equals 7.63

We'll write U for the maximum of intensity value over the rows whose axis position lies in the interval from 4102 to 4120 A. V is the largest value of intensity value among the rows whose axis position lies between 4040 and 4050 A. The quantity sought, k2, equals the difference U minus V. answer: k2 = -0.65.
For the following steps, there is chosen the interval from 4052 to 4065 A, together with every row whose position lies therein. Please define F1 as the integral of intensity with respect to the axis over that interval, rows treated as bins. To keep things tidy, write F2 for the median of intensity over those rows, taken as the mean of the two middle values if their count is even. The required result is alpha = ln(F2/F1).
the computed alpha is -2.56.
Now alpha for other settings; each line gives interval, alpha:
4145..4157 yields -2.49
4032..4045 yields -2.56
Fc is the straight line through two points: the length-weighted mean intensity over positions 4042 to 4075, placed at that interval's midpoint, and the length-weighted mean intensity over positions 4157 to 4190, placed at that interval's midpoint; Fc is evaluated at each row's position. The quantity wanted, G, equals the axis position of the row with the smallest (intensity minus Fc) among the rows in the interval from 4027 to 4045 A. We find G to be 4031.0 A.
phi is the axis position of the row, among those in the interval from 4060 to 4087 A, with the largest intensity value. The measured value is 4071.0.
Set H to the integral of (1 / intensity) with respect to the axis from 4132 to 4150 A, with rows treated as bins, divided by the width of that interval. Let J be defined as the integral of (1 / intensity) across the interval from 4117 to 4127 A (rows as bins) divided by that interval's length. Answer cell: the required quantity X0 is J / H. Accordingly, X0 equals 1.00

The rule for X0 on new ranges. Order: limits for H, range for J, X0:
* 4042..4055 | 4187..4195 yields 1.07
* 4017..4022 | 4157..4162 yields 1.17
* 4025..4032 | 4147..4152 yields 1.00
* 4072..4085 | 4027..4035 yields 0.98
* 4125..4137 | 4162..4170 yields 1.00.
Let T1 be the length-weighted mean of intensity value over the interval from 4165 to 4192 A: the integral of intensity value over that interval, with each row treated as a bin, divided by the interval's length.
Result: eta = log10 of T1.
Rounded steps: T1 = 7.0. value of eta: 0.85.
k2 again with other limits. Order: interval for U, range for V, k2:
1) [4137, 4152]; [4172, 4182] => 0.20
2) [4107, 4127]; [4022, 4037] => 0.08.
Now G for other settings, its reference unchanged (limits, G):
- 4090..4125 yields 4098.5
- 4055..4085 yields 4076.0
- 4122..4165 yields 4158.5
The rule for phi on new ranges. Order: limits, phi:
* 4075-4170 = 4126.0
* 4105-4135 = 4126.0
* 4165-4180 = 4178.5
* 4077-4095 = 4081.0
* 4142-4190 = 4153.5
